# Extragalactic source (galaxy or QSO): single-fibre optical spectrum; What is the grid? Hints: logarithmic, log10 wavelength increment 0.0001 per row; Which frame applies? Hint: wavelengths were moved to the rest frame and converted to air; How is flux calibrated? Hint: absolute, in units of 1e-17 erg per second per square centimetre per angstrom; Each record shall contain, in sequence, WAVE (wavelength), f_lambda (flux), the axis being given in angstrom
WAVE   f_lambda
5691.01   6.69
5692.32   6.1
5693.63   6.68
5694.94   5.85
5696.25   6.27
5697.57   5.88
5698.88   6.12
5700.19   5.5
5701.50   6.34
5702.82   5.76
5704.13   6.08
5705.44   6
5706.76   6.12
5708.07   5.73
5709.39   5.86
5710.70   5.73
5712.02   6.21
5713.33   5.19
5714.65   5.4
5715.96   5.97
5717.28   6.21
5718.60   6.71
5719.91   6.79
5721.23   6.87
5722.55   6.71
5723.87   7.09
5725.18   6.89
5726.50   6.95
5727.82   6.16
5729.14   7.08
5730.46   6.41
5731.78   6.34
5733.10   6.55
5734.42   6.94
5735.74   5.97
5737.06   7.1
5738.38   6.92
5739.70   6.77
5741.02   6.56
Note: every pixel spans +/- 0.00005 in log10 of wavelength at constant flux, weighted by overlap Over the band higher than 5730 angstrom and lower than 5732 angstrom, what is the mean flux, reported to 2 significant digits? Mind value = 6.4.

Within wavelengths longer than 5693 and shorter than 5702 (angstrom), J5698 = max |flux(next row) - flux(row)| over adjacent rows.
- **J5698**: 0.84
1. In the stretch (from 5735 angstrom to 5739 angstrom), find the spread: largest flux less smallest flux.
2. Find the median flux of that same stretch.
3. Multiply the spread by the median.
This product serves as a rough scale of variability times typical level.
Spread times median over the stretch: 7.8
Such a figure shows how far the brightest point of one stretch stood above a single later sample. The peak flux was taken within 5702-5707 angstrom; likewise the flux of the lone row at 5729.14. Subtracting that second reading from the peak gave -1.0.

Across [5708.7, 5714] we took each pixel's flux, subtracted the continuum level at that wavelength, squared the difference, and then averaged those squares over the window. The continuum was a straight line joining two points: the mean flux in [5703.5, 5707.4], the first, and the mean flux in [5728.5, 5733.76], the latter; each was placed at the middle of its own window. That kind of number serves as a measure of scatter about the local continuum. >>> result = 0.34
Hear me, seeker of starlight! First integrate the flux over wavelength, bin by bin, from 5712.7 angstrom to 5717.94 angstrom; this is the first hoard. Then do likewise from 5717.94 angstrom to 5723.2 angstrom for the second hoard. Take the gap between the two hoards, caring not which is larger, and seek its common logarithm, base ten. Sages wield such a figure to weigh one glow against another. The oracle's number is 0.76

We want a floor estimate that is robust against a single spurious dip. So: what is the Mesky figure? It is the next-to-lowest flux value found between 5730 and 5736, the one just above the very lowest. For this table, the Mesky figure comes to 6.34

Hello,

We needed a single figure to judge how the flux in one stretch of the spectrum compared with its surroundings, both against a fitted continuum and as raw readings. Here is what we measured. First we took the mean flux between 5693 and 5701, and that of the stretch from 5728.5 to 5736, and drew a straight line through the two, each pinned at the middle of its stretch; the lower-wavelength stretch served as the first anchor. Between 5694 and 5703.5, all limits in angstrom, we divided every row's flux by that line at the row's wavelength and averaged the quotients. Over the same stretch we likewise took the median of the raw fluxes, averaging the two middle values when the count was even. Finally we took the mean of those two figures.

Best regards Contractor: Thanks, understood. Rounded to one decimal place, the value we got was 3.4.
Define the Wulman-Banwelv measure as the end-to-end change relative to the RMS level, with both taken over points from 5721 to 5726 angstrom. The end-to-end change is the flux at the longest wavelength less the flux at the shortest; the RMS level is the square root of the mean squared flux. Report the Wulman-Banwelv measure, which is 0.00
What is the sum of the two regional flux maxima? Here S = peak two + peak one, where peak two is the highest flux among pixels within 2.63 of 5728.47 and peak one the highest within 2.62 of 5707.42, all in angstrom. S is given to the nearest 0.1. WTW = 13.2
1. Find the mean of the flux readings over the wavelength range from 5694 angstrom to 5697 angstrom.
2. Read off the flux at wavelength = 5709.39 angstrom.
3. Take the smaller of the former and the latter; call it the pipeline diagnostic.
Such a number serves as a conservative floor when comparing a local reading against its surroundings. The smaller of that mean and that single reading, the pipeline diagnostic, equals 5.86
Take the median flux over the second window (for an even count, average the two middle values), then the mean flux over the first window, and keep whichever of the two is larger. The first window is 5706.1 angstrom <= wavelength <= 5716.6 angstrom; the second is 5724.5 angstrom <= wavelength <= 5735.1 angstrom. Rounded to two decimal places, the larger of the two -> 6.72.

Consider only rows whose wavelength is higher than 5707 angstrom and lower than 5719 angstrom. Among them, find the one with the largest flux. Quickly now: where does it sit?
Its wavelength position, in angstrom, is 5718.60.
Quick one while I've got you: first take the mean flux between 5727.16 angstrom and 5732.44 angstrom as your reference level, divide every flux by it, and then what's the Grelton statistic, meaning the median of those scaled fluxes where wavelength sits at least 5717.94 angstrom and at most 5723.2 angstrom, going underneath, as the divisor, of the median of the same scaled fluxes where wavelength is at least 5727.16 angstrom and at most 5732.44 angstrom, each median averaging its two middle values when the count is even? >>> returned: 0.94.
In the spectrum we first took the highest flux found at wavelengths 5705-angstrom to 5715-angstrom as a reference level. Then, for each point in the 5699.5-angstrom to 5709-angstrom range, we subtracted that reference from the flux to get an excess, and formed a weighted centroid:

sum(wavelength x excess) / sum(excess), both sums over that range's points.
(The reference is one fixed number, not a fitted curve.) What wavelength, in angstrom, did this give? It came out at 5703.8 angstrom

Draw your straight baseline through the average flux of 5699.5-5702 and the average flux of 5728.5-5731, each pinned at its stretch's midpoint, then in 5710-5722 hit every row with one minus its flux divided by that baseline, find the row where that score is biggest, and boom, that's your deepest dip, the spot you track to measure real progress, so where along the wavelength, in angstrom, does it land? 5713.33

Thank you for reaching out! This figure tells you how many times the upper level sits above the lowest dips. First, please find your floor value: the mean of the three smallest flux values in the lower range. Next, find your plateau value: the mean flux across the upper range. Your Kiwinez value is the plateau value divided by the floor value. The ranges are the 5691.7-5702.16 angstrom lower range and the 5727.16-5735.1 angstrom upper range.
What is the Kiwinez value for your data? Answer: 1.15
